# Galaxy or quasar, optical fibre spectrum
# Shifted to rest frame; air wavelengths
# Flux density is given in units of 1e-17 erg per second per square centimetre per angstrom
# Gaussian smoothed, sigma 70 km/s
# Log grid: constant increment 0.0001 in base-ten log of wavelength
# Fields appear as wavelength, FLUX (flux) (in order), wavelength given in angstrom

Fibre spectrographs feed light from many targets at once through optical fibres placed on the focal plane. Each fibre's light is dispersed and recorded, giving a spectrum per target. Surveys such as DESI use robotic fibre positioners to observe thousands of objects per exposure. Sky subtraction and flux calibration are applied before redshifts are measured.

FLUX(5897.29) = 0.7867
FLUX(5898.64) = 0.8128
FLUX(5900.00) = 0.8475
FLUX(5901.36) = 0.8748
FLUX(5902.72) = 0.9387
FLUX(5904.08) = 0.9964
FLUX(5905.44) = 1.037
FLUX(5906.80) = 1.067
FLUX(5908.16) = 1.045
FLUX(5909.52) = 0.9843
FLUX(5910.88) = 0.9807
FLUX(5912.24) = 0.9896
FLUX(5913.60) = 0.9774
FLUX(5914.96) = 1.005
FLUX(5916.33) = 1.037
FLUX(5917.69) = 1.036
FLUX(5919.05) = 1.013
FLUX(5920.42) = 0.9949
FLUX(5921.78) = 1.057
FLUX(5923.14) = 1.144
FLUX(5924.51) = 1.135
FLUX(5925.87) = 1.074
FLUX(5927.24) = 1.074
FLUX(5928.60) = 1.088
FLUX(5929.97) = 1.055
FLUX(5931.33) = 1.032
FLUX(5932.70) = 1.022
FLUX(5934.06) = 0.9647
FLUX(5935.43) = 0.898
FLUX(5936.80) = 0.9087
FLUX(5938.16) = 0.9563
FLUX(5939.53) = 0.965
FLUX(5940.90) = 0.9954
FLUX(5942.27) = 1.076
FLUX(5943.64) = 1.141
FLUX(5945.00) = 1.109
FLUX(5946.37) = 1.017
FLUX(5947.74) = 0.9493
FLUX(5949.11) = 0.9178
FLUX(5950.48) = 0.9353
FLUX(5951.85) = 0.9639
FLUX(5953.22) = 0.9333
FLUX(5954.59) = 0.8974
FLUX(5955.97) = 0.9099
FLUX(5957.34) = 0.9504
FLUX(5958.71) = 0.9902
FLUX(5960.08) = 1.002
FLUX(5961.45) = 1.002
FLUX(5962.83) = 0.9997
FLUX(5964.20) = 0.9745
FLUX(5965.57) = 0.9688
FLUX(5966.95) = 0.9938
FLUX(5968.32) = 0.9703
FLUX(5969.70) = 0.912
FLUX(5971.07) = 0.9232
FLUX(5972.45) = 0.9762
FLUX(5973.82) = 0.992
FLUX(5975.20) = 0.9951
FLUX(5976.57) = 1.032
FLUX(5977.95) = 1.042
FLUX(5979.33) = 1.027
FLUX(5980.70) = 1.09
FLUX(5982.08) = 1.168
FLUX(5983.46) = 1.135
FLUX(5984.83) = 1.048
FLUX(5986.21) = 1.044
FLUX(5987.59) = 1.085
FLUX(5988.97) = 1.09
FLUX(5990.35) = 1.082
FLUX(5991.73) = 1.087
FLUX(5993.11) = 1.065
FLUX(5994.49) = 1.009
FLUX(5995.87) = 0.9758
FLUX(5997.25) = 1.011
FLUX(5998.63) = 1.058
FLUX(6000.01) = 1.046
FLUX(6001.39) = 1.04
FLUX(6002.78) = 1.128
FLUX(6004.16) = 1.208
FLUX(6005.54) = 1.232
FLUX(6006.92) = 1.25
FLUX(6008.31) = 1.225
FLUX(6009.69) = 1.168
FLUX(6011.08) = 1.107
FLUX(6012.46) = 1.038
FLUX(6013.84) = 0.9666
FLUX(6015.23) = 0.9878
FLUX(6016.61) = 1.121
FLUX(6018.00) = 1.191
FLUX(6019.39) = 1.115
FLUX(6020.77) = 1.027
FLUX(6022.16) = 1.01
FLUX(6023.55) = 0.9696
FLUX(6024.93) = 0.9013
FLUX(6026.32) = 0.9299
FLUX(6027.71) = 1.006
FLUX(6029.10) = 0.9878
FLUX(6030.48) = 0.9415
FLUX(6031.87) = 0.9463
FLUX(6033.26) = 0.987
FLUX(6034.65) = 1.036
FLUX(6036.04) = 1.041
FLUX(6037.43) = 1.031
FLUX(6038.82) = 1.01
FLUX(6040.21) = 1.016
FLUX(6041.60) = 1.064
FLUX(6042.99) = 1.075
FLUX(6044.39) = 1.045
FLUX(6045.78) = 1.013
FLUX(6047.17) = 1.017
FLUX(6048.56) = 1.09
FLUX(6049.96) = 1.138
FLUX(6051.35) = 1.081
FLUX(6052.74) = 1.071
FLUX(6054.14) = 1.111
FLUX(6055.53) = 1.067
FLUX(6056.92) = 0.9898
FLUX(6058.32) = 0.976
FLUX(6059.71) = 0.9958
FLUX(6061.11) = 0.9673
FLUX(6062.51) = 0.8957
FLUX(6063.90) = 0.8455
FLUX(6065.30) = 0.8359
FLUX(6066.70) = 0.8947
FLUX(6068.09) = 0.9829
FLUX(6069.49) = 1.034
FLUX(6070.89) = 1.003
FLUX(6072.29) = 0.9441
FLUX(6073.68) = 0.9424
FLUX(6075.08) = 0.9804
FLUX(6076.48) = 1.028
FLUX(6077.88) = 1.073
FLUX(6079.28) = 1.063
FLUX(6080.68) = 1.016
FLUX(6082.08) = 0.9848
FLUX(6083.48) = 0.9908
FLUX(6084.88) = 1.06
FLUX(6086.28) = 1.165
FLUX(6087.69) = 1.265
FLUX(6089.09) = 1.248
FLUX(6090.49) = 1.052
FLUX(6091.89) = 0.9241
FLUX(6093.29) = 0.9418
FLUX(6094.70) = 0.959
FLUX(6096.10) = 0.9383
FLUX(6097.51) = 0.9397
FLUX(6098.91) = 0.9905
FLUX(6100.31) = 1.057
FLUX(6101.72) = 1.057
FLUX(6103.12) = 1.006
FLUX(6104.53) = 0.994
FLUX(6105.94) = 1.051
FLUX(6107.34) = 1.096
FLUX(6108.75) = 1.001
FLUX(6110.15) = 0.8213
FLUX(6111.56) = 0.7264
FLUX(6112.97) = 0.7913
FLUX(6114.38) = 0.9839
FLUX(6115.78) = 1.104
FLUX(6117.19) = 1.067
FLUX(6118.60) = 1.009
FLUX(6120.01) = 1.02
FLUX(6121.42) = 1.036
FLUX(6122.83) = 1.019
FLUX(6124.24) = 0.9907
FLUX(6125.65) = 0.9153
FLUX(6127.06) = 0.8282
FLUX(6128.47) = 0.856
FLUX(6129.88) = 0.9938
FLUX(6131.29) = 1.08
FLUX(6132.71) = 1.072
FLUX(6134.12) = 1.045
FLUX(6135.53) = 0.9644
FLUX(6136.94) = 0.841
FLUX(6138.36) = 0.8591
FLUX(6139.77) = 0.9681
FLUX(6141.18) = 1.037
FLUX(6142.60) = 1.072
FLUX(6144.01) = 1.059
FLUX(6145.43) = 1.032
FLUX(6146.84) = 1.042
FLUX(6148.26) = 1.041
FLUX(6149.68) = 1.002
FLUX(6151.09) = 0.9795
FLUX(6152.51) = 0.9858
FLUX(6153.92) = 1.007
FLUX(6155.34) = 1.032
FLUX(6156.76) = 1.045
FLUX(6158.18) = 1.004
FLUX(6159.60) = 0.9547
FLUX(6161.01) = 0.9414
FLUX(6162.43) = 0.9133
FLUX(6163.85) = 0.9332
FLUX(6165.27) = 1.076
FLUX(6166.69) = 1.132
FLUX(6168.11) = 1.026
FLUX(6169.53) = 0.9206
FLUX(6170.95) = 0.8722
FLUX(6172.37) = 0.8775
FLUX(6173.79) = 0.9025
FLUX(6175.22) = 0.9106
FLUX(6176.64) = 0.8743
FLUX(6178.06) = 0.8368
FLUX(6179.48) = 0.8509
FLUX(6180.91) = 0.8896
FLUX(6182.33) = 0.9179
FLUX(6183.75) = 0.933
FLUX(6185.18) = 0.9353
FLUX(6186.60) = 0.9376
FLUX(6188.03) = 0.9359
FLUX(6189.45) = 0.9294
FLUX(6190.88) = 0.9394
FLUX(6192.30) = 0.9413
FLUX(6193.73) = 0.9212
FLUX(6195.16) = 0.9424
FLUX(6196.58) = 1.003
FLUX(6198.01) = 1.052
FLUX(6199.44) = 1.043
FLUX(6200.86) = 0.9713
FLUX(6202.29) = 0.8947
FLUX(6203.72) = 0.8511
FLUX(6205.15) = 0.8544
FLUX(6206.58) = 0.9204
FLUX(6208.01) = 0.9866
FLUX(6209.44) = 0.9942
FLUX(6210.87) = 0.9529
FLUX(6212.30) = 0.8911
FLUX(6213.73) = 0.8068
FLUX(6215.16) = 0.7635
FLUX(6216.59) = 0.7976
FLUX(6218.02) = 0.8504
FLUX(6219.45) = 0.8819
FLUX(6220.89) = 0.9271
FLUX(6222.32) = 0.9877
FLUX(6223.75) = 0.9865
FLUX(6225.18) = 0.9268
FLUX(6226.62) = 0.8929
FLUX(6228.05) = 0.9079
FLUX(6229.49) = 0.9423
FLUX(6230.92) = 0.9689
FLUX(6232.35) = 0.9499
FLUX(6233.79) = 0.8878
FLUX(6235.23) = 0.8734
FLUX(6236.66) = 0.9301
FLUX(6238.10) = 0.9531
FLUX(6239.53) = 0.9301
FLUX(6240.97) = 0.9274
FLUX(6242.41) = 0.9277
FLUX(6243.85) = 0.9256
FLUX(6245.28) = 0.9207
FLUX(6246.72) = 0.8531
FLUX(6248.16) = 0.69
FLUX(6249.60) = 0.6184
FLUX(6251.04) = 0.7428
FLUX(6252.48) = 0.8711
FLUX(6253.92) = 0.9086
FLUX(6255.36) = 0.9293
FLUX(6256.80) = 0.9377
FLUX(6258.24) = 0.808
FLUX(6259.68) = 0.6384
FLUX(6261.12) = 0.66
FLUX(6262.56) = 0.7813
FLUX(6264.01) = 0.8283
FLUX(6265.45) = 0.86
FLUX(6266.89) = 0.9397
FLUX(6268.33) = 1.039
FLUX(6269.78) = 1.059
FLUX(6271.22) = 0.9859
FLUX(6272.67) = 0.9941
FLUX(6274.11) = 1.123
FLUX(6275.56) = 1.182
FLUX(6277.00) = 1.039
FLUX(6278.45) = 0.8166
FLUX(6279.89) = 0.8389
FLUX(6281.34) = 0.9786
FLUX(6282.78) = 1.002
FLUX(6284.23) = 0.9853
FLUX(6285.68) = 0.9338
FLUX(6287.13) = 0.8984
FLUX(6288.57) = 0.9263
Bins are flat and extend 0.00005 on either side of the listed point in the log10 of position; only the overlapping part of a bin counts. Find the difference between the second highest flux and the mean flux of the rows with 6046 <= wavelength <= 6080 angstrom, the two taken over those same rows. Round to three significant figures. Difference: 0.110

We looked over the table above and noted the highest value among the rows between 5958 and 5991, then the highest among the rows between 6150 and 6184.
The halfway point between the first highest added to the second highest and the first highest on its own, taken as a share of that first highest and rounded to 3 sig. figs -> 1.48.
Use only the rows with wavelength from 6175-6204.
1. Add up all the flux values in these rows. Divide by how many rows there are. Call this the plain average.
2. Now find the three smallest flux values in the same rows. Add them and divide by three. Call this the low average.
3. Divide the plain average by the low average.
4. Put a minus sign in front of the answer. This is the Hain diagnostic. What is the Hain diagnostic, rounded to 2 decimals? -1.10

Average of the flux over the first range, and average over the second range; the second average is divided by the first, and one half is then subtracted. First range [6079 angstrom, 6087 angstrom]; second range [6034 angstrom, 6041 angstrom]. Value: 0.48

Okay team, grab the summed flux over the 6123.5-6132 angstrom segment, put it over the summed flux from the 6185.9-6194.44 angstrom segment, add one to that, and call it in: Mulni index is 2.01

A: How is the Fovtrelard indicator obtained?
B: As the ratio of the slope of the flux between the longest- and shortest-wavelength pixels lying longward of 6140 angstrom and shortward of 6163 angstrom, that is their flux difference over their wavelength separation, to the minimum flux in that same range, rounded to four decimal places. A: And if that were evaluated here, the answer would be -0.0064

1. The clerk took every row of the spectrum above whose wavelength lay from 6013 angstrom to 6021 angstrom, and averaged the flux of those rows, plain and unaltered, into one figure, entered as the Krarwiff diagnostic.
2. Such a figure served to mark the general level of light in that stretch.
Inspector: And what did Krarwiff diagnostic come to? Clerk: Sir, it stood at 1.07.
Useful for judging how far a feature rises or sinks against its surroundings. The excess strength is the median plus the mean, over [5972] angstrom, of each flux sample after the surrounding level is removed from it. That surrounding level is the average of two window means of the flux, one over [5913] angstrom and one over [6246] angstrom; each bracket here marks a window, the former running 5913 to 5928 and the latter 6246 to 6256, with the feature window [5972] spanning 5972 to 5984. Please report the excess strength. 0.23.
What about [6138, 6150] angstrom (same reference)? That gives 0.20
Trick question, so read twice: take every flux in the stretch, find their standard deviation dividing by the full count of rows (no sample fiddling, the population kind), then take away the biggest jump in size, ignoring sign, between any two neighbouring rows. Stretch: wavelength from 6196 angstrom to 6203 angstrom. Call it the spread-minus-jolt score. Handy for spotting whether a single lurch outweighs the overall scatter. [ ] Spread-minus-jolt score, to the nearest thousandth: -0.020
